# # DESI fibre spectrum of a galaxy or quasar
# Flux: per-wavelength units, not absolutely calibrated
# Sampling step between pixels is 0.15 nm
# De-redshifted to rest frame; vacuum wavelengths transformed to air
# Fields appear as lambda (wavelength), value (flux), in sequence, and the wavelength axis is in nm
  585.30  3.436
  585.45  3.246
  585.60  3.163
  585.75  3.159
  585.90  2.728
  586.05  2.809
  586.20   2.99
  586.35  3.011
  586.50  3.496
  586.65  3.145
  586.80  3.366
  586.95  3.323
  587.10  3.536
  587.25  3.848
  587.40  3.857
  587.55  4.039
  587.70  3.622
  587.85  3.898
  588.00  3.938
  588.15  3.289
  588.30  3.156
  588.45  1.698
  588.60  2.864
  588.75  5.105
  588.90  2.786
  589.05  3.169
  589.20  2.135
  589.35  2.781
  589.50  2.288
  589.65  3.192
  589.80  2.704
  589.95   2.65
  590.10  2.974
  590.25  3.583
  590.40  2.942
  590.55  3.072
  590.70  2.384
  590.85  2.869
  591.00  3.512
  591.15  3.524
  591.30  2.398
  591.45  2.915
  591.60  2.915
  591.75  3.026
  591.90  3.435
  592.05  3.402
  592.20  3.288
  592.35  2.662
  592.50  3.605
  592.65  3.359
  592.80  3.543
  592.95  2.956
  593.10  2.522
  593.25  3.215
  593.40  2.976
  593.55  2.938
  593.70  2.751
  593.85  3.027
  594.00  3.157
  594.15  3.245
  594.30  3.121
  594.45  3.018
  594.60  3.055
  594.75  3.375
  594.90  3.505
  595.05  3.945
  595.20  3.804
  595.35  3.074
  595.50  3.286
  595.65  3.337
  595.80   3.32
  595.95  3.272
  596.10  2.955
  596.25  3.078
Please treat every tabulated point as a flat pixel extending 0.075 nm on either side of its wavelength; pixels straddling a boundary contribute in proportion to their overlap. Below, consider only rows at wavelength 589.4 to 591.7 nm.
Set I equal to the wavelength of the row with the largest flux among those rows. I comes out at 590.25 nm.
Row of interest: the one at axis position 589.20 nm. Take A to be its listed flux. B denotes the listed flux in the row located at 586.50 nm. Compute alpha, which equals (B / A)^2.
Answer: 2.7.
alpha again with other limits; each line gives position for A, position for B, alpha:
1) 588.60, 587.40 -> 1.8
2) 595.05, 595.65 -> 0.7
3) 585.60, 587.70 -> 1.3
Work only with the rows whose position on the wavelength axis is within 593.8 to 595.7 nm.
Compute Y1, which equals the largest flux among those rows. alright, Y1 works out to 3.945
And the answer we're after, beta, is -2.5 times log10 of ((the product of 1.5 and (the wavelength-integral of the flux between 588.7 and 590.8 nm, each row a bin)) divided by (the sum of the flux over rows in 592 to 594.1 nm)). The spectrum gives 1.67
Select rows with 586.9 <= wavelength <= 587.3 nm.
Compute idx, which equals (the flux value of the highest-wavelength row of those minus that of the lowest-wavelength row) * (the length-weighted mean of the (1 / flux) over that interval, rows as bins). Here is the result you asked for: 0.15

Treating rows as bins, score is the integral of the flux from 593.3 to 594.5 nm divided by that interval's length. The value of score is 3.03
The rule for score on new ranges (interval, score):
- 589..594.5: 3.01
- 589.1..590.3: 2.78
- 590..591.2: 3.09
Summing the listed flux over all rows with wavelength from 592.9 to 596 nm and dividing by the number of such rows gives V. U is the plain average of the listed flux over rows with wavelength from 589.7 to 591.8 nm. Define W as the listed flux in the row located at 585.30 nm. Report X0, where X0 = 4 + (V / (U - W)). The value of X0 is -3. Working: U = 2.96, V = 3.19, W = 3.436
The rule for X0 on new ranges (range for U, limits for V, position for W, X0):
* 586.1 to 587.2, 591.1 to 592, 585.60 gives 33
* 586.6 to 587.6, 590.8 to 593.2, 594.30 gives 11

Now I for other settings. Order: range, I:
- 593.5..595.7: 595.05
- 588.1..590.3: 588.75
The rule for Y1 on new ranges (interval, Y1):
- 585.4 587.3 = 3.848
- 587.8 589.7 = 5.105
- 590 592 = 3.583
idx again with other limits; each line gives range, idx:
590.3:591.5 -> -0.01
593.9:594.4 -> -0.01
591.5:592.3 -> 0.12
